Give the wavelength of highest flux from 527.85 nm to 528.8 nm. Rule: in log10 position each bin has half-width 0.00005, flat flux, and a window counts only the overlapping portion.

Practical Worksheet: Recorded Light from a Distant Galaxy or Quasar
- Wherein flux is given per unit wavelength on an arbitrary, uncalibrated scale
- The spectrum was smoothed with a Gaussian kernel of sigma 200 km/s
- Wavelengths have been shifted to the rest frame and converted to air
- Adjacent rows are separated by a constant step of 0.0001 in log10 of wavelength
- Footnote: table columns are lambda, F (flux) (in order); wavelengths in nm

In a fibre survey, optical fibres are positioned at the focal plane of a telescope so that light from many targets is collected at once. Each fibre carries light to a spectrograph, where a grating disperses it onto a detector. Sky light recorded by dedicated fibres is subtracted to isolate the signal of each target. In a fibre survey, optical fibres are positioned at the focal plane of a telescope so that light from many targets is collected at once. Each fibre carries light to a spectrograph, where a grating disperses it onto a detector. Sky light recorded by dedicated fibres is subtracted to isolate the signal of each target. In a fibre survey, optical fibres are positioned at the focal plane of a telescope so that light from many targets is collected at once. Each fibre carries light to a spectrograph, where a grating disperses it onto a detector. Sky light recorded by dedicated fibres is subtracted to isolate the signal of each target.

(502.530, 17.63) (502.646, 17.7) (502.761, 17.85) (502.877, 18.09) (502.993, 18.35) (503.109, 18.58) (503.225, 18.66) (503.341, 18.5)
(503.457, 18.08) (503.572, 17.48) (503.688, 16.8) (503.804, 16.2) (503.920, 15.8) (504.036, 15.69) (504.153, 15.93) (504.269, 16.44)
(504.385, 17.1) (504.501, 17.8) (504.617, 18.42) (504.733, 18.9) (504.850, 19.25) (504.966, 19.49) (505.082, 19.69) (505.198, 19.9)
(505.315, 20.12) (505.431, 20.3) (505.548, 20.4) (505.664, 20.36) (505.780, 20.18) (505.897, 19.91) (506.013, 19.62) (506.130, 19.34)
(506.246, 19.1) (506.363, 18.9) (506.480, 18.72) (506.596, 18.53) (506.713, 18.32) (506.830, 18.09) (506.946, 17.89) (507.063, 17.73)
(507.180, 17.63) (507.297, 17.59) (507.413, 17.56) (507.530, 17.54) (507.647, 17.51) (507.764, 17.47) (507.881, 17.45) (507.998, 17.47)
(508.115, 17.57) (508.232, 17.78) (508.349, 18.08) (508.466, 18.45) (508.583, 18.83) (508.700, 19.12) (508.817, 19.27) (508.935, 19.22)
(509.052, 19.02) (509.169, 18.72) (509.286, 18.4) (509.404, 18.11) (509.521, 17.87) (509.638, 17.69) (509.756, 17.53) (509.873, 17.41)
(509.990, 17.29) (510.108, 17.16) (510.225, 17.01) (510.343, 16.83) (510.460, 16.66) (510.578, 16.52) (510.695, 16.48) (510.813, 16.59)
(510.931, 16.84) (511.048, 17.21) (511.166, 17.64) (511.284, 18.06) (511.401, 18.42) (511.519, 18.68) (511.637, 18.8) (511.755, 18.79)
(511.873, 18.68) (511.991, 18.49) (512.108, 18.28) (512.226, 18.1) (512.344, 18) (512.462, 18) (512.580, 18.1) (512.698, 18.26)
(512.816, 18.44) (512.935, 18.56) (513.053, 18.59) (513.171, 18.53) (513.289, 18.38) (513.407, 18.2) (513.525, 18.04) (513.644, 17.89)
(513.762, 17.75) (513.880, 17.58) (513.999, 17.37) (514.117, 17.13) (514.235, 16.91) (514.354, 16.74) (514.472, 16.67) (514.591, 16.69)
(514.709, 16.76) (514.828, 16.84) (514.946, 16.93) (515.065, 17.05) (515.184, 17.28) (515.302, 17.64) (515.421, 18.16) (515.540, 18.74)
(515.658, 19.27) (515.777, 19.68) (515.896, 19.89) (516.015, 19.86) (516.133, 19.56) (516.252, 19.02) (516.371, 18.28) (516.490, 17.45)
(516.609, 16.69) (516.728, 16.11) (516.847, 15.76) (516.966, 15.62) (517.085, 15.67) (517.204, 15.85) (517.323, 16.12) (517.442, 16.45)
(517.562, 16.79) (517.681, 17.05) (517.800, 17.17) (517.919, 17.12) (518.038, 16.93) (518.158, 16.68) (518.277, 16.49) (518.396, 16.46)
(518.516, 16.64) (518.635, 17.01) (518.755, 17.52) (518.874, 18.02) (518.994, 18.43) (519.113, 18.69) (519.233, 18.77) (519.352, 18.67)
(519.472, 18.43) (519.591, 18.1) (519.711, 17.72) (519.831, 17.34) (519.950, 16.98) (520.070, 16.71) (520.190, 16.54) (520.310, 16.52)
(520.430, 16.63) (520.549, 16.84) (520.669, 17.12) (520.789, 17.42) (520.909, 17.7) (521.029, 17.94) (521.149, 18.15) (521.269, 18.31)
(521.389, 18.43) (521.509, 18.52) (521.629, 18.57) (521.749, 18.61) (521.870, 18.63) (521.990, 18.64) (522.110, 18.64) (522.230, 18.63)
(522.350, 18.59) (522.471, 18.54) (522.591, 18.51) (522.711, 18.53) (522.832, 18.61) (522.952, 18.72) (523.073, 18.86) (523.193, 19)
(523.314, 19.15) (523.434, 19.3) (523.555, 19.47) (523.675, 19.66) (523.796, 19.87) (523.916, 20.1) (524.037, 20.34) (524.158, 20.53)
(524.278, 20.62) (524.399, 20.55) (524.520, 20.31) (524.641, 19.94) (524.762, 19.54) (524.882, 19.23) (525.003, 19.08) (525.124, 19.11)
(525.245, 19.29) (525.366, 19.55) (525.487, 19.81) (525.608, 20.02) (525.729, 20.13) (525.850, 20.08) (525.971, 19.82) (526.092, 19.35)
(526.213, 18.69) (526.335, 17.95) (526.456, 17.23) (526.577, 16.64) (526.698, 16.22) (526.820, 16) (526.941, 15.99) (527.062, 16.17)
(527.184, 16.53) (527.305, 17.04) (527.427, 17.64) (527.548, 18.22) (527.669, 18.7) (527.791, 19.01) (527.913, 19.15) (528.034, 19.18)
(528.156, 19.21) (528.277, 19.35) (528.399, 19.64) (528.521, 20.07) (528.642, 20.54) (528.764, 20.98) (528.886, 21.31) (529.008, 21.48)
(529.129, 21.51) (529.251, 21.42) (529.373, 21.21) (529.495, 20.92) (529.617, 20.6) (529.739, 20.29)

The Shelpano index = 528.764 nm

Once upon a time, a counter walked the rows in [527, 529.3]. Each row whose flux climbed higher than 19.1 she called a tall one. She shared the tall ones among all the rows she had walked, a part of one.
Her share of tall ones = 0.63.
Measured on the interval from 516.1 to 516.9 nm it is 0.14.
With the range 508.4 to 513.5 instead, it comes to 0.07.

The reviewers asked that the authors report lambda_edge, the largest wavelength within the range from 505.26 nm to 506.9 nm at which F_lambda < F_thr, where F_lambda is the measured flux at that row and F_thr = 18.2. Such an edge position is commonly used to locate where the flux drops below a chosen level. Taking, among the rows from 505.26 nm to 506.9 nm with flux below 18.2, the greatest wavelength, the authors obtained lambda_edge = 506.830 nm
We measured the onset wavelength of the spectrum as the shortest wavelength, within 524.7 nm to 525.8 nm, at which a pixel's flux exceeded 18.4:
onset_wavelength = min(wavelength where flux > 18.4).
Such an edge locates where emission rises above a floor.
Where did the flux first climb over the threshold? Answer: 524.762 nm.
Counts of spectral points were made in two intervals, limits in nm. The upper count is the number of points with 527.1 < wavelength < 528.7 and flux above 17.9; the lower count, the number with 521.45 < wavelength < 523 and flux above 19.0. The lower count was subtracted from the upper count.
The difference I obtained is 10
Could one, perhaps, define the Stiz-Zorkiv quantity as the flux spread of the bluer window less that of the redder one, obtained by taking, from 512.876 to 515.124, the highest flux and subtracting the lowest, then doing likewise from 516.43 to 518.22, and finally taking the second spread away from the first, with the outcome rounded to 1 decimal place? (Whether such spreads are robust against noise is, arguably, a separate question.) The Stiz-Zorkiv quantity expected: 0.1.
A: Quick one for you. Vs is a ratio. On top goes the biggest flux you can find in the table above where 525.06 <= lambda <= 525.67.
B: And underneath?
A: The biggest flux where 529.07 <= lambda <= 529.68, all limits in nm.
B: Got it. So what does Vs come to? 0.93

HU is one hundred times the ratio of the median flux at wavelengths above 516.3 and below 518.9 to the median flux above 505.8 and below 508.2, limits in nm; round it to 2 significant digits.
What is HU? 94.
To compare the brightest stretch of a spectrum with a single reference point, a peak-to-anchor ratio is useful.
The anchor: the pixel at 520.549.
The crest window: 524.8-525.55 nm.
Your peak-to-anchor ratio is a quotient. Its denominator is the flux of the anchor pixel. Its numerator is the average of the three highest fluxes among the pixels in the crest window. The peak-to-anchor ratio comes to 1.16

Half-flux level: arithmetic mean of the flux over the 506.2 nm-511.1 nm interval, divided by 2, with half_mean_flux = 8.92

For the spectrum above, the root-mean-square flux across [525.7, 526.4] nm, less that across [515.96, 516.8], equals 1.2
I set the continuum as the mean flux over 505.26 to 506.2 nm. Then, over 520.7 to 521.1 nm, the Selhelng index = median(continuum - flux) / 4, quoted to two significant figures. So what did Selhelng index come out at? 0.58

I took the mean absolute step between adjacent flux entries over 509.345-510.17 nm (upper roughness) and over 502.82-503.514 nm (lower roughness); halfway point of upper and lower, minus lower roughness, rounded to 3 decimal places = -0.036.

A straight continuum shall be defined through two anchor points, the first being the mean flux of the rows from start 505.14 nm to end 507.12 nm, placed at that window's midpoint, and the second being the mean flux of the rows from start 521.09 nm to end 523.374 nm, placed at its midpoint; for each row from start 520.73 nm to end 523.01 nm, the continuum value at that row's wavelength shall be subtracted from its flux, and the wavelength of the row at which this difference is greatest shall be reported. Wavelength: 522.952 nm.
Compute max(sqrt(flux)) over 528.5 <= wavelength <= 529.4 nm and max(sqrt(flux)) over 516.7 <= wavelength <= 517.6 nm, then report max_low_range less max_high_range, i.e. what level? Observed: -0.54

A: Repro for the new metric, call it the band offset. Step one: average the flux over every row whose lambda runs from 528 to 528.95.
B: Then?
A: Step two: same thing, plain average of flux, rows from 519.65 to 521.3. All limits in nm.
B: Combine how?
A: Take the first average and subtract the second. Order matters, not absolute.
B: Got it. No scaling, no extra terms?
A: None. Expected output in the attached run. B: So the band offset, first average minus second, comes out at 2.8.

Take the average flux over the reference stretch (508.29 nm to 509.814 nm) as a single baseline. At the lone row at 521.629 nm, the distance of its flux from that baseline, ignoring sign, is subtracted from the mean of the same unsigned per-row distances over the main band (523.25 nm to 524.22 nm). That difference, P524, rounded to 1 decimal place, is 1.2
